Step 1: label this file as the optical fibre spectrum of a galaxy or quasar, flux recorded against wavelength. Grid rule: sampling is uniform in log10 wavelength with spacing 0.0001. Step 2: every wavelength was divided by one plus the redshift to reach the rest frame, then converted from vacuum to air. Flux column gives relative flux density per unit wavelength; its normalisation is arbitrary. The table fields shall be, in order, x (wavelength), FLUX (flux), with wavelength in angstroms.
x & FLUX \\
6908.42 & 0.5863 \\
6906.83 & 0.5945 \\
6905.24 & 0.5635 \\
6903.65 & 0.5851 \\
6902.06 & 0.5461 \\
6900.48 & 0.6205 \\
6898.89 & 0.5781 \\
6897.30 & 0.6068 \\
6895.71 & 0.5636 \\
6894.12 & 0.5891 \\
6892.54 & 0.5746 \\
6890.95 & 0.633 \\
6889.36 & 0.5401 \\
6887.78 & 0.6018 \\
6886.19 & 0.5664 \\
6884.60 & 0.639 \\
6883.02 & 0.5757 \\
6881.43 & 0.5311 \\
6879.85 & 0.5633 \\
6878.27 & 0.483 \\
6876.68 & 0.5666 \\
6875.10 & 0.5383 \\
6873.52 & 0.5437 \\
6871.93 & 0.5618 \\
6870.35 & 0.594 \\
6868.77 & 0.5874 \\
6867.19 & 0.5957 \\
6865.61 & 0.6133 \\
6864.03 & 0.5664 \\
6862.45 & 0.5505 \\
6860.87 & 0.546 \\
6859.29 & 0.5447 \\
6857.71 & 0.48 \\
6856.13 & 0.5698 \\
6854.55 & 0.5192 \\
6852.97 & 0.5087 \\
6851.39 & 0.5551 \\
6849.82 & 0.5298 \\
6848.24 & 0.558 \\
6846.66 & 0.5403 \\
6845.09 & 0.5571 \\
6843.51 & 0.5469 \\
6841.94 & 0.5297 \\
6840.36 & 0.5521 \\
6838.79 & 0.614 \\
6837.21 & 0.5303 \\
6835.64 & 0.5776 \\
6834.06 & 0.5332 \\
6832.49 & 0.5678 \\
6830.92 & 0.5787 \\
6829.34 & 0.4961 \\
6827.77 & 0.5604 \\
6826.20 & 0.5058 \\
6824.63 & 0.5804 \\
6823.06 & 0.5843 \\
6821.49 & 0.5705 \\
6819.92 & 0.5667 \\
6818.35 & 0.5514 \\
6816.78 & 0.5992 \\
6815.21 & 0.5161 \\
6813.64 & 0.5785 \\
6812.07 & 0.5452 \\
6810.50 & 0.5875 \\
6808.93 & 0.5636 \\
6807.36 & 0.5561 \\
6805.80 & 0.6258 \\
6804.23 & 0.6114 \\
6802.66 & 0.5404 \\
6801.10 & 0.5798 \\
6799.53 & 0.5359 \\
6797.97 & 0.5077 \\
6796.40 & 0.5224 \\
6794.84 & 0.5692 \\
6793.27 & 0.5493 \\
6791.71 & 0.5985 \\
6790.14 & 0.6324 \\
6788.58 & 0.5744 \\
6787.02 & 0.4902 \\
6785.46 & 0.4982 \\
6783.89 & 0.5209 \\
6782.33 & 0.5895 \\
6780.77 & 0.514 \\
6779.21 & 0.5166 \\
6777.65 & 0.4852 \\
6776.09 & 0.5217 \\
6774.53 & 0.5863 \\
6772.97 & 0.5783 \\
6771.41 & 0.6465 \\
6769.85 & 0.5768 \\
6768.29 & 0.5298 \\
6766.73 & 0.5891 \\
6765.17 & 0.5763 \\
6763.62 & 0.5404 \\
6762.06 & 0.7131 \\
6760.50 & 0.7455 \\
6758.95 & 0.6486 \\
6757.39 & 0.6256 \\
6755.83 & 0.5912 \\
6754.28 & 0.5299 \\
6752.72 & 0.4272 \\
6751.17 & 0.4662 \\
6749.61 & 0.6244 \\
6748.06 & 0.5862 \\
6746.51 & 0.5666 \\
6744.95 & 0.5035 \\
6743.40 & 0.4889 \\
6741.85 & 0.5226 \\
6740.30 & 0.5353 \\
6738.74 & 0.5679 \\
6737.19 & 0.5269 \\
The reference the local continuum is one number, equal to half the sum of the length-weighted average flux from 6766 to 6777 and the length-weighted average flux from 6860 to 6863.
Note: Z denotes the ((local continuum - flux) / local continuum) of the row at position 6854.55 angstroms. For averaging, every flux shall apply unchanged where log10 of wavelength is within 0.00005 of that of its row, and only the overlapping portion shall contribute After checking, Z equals 0.07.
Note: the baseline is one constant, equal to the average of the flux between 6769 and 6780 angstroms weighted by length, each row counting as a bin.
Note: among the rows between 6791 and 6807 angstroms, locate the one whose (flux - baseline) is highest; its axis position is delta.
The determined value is 6805.80 angstroms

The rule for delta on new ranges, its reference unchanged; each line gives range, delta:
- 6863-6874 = 6865.61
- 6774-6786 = 6782.33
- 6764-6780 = 6771.41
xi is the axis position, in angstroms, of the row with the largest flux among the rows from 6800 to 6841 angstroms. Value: 6805.80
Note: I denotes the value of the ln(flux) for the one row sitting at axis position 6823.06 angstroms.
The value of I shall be -0.537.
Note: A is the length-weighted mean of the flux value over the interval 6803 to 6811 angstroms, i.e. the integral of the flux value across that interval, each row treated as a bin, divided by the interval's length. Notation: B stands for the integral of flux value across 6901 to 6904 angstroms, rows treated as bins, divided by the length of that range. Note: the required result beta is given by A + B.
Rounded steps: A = 0.59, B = 0.569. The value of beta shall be 1.16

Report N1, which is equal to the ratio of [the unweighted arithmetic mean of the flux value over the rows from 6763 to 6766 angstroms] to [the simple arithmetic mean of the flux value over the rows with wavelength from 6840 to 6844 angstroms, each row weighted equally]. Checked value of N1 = 1.03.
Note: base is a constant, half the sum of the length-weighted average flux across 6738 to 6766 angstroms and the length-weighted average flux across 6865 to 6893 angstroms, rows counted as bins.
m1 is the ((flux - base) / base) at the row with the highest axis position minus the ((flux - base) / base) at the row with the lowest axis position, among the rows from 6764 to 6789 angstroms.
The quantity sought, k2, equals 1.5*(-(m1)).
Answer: 0.00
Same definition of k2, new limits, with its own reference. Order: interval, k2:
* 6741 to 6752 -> 0.15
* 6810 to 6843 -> 0.15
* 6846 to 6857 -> -0.08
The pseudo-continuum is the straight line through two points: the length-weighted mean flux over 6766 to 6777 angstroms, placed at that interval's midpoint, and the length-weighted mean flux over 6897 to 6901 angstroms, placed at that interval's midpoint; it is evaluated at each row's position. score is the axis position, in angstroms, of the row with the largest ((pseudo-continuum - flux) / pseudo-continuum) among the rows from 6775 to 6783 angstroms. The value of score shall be 6777.65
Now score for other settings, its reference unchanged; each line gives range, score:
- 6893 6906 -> 6902.06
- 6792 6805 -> 6797.97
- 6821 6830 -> 6829.34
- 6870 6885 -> 6878.27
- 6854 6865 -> 6857.71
